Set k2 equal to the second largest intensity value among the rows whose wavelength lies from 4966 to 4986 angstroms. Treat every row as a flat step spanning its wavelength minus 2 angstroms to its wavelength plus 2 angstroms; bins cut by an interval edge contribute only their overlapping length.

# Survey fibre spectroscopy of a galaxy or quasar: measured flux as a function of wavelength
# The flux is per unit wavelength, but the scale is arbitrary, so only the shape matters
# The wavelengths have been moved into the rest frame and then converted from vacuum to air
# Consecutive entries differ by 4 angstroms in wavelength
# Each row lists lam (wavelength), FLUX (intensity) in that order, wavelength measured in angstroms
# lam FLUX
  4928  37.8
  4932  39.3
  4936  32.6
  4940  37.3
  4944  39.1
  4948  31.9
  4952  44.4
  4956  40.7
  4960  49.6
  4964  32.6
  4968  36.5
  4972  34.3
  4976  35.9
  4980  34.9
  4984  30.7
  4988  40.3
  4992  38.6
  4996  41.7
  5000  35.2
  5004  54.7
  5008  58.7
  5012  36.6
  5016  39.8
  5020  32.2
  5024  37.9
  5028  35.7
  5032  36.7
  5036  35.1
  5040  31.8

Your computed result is 35.9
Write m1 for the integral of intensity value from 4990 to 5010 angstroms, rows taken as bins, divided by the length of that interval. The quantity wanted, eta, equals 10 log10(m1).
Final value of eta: 16.6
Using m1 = 46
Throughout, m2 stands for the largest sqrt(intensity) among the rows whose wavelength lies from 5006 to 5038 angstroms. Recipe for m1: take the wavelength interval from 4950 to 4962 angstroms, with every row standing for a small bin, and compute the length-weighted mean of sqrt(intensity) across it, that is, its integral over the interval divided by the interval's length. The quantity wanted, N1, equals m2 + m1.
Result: 14.4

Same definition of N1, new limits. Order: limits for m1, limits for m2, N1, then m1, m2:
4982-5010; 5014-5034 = 12.8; 6.51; 6.3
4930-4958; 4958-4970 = 13.2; 6.15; 7.0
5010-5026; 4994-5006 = 13.4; 6.05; 7.4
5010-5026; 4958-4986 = 13.1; 6.05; 7.0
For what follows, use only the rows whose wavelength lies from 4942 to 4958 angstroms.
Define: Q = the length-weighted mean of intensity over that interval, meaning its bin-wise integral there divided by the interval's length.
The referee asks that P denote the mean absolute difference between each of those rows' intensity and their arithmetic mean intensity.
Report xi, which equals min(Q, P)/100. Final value 0.036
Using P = 3.6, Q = 39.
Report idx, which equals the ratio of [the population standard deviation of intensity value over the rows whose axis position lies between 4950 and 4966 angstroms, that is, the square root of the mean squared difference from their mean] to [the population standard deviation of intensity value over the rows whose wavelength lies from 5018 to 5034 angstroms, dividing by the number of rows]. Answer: 2.9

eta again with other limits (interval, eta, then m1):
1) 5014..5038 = 15.6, 36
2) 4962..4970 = 15.4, 35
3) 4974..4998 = 15.7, 37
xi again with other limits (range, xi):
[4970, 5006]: 0.048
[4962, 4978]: 0.014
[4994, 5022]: 0.080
